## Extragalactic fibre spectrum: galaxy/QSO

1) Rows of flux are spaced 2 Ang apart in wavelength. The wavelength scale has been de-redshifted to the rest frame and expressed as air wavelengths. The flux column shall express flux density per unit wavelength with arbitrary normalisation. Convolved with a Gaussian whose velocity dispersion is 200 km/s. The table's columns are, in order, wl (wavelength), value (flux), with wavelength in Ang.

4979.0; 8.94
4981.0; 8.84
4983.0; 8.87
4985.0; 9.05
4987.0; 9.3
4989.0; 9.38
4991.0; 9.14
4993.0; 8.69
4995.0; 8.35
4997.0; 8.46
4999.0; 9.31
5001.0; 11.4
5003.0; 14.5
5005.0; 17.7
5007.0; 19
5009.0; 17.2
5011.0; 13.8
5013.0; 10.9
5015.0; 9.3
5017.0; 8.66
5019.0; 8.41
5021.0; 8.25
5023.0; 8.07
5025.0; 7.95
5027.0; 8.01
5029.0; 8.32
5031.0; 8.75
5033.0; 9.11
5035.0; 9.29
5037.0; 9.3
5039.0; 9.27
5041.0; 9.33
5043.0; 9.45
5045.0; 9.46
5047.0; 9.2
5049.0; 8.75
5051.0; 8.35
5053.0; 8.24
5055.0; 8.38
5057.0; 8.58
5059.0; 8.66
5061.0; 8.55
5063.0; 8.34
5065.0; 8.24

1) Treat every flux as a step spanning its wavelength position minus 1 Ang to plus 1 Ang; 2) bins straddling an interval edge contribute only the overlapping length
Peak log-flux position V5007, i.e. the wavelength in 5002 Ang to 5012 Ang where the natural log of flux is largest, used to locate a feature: 5007.0 Ang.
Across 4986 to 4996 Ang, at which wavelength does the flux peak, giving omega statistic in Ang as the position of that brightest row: 4989.0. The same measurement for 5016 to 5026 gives 5017.0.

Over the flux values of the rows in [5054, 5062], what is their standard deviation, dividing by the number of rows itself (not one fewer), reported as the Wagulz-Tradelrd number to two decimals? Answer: 0.10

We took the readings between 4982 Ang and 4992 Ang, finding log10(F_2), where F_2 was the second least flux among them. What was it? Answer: 0.96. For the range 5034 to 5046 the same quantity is 0.97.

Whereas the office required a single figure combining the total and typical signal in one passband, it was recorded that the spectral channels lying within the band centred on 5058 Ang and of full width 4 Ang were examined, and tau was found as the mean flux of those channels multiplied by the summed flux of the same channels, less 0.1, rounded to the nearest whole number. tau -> 149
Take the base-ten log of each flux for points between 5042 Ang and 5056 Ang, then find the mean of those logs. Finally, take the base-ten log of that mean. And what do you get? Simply -0.024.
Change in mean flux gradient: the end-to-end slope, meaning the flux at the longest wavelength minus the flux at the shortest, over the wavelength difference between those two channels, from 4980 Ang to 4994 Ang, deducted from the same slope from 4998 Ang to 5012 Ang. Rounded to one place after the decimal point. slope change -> 0.4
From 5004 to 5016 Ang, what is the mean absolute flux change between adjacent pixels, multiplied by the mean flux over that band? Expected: 32.2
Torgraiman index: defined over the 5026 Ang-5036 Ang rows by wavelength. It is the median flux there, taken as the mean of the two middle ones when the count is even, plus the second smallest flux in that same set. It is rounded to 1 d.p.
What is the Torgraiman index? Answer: 17.1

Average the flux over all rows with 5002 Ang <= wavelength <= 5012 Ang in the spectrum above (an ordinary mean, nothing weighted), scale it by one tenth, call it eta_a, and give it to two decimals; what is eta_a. 1.64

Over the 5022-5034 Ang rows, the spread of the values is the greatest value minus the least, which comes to 1.2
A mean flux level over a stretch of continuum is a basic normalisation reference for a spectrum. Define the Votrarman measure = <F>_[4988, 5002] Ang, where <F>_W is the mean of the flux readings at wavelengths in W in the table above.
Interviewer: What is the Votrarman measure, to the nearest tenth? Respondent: 9.2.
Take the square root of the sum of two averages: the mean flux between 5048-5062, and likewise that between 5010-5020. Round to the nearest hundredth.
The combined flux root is 4.33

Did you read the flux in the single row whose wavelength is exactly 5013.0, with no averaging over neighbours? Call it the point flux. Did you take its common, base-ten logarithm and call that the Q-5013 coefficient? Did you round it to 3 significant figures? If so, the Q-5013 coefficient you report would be 1.04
